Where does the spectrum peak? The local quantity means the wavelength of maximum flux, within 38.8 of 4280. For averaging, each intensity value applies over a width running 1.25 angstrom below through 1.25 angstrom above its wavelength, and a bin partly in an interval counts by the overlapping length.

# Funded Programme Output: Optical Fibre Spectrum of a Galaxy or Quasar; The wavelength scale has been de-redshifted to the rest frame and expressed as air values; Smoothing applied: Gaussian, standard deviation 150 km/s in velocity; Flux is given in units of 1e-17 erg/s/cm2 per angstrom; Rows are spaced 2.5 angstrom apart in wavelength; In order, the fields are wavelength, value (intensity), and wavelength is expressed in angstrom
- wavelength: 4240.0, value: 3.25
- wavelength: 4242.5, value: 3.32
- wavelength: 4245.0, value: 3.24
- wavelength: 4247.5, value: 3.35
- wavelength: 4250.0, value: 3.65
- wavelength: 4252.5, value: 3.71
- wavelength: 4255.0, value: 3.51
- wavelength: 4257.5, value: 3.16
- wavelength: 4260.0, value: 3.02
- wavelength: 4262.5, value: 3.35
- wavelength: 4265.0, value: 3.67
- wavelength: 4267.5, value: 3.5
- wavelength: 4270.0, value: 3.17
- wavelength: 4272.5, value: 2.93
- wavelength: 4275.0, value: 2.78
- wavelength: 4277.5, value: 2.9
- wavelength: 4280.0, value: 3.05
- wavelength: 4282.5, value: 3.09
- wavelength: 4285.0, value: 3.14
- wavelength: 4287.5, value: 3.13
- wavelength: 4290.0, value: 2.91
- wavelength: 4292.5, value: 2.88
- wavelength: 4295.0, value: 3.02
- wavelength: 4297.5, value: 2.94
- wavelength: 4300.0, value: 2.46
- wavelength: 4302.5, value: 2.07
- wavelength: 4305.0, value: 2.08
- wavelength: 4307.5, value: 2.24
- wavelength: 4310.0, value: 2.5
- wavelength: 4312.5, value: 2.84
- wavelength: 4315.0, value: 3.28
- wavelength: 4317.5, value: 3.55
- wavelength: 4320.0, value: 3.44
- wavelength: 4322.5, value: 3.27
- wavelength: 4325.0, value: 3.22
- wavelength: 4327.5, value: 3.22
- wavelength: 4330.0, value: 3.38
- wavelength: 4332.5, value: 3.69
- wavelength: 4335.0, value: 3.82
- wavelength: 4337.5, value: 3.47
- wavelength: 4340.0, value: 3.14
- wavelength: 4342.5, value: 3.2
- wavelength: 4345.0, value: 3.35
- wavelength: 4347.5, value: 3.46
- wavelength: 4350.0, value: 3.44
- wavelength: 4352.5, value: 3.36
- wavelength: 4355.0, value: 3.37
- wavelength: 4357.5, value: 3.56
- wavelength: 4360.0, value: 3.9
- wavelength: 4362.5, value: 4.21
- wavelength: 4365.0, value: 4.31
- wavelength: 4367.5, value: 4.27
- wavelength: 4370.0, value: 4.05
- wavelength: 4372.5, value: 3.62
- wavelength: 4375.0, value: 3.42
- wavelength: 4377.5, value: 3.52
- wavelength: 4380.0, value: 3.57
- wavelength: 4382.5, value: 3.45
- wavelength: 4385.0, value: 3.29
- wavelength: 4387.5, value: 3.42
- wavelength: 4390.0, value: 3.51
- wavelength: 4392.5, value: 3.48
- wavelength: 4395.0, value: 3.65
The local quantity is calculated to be 4252.5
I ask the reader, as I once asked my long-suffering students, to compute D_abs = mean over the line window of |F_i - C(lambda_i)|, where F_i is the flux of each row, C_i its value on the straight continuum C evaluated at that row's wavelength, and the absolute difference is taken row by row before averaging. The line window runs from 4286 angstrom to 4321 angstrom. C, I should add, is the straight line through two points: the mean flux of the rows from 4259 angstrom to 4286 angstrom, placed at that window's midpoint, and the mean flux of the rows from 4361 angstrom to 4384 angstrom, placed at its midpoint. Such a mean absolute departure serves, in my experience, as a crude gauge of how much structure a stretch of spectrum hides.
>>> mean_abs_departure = 0.56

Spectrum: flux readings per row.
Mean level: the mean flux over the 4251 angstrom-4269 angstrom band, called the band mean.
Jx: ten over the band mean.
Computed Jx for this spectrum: 2.93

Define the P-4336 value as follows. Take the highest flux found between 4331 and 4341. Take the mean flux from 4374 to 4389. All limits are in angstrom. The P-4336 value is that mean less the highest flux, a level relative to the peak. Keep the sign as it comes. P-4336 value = -0.37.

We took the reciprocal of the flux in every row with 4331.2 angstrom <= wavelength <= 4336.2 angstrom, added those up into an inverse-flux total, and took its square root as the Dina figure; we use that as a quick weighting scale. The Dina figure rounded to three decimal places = 0.730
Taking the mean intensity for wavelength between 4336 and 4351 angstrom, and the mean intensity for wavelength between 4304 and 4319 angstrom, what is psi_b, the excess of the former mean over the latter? 0.6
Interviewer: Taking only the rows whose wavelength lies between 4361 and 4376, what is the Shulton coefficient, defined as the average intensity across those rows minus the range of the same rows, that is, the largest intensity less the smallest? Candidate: 3.1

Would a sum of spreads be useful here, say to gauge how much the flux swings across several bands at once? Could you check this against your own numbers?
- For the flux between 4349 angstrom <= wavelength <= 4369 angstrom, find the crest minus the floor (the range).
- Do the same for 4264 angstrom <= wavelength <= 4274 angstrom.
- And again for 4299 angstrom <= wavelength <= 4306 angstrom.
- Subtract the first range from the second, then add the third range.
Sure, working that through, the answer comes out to 0.18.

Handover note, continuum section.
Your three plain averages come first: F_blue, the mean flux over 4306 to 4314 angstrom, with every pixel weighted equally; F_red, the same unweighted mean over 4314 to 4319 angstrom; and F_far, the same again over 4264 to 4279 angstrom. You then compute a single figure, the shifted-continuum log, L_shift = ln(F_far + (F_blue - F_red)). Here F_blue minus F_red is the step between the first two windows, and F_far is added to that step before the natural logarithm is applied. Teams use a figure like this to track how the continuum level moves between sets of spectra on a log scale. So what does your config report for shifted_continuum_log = 0.82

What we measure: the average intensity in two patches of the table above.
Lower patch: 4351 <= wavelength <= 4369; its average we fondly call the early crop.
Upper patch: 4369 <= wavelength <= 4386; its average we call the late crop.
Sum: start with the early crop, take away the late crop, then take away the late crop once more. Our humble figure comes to -3.3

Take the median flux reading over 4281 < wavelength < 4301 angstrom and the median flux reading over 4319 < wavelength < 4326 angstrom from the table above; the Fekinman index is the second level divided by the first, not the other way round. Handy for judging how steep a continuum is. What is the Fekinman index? 1.1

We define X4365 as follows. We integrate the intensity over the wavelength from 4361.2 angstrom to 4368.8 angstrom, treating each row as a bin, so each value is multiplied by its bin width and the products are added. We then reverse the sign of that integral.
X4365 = -32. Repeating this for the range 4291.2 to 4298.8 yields -22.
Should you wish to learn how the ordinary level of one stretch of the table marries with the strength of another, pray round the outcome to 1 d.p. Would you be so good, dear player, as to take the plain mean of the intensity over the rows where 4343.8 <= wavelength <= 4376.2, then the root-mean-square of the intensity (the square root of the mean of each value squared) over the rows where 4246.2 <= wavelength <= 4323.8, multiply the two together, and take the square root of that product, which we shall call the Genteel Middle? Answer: 3.4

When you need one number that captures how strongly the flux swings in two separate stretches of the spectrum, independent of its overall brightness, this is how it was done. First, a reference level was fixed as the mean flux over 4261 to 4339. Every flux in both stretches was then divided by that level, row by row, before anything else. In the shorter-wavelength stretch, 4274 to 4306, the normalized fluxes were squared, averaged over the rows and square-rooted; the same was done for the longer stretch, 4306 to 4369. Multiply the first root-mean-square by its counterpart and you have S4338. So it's 1.04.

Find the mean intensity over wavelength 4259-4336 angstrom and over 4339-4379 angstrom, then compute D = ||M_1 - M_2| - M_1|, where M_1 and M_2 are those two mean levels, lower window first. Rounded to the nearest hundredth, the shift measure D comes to 2.46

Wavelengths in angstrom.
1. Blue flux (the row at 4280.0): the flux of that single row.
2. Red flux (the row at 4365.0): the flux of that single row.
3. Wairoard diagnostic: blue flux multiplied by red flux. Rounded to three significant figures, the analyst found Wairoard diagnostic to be 13.1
